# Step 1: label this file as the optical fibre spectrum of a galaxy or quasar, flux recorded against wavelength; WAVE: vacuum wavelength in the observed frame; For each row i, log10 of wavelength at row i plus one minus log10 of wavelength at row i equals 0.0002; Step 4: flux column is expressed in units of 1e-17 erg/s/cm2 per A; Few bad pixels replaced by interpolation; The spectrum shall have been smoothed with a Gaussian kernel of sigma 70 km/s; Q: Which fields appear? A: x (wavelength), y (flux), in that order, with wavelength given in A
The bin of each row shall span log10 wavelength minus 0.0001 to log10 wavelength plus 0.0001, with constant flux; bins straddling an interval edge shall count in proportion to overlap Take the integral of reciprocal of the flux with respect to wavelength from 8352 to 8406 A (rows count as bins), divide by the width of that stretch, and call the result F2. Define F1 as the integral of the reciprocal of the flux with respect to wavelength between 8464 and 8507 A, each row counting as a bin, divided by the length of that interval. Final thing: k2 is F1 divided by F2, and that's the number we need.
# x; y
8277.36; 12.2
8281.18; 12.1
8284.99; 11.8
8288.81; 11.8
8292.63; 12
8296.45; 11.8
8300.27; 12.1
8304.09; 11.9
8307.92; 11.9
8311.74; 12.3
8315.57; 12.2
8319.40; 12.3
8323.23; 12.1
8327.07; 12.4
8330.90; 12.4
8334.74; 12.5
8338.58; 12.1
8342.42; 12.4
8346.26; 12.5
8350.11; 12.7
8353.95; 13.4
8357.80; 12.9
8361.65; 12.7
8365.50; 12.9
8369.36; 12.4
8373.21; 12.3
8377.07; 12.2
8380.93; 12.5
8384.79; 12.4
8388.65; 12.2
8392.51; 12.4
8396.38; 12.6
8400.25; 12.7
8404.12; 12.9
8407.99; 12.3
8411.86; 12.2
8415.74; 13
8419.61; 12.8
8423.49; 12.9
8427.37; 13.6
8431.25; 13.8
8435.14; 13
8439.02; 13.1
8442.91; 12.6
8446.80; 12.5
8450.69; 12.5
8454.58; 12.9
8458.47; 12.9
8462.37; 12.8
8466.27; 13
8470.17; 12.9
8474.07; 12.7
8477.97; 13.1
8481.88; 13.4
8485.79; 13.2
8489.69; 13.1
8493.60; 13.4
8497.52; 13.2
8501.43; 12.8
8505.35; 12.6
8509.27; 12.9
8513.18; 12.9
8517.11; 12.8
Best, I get 0.97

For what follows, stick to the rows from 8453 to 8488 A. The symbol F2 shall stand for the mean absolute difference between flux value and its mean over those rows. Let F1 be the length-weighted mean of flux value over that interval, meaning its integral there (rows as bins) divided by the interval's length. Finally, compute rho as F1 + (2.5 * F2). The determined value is 13.4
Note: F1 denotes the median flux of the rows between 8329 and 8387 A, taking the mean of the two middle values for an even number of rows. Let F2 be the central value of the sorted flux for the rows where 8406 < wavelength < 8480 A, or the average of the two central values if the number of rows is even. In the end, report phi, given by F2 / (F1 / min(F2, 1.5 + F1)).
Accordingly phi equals 13.3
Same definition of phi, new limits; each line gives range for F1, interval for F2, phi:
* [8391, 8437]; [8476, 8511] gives 13.4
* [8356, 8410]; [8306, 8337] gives 12.2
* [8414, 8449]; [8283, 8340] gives 11.3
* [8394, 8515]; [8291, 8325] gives 11.3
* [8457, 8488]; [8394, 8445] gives 12.9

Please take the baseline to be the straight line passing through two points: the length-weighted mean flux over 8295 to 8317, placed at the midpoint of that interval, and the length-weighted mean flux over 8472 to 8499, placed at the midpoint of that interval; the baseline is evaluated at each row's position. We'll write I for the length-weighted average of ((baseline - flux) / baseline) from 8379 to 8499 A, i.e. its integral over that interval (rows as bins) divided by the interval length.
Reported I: 0.001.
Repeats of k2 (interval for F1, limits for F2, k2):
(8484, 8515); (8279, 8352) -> 0.94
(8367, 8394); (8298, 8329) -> 0.98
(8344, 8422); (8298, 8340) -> 0.97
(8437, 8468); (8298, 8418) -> 0.97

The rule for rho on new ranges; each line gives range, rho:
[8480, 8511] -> 13.7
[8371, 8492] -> 13.6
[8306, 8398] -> 13.0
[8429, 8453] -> 13.9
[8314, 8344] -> 12.6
